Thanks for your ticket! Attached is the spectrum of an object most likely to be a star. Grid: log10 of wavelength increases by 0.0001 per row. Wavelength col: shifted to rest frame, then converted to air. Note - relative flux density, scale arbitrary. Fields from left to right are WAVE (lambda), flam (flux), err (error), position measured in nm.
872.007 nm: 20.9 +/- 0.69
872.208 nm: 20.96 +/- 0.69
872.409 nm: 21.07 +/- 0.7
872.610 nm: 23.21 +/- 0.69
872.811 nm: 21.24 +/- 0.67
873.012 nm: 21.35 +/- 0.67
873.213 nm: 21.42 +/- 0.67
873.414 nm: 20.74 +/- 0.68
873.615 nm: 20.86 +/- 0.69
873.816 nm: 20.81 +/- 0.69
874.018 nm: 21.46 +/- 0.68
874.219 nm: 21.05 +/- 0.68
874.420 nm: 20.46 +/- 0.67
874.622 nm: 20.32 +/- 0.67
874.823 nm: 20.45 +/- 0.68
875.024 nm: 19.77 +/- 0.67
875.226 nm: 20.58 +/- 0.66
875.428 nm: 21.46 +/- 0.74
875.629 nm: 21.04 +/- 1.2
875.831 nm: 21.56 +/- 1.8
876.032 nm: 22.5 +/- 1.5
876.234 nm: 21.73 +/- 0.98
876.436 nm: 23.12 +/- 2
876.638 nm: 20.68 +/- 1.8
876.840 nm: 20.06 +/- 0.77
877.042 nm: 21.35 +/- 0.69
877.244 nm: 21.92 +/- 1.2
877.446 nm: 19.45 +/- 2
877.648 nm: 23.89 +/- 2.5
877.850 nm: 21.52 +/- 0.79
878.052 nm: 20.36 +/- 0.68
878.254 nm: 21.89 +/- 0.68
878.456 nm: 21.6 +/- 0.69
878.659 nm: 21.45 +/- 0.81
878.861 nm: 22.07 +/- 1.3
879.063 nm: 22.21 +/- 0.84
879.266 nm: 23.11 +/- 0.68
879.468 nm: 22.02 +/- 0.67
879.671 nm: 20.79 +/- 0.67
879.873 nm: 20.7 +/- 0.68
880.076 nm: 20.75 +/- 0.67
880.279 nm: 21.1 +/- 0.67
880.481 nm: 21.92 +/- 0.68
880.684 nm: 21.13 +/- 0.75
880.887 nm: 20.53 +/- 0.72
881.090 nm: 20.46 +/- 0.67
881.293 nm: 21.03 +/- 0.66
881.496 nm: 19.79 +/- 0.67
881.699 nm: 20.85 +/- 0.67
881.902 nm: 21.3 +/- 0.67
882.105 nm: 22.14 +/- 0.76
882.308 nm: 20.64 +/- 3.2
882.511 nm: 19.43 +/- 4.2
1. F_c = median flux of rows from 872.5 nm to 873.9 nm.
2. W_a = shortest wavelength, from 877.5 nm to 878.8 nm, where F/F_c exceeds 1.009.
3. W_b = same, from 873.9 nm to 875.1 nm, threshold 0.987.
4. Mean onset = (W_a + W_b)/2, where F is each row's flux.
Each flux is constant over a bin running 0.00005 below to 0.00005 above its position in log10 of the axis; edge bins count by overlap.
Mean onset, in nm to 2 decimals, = 875.83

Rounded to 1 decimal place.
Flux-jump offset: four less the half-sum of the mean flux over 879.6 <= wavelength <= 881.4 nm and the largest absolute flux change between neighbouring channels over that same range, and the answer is -6.9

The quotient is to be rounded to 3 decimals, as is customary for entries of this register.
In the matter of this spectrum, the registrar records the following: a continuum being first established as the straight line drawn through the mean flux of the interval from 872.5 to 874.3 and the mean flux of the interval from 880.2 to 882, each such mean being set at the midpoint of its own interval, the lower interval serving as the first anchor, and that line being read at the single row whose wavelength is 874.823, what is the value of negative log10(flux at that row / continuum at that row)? 0.017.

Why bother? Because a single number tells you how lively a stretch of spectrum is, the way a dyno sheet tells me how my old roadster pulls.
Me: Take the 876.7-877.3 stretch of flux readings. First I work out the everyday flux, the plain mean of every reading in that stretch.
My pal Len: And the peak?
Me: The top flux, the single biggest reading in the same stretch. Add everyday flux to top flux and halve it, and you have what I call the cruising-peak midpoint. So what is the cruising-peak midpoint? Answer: 21.5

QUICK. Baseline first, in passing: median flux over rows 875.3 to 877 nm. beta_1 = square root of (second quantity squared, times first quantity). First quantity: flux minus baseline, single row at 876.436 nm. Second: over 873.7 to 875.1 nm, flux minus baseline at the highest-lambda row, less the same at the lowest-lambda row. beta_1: 1.3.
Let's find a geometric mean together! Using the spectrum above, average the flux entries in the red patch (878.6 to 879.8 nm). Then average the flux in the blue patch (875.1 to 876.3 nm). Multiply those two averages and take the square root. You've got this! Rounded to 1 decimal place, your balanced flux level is 21.7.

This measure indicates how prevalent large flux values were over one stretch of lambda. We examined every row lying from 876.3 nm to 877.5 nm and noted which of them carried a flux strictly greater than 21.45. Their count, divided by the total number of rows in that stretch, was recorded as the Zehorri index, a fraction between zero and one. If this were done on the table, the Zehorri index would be 0.33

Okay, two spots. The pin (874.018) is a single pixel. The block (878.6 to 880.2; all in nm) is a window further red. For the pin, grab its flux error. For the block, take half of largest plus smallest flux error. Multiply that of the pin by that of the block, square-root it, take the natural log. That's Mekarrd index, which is -0.20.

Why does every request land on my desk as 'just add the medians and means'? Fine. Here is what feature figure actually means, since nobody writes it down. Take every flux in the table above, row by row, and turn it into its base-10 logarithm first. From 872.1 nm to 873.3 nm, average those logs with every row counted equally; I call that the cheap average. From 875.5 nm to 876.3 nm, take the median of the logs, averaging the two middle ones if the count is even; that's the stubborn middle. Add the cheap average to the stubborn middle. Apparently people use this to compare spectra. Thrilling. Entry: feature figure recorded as 2.668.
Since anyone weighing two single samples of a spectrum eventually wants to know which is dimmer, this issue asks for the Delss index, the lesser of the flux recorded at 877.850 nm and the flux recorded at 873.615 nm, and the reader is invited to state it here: 20.9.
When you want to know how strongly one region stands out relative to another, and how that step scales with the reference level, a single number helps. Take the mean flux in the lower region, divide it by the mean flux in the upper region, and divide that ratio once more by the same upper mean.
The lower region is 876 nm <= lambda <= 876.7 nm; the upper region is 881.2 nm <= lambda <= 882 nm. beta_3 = 0.051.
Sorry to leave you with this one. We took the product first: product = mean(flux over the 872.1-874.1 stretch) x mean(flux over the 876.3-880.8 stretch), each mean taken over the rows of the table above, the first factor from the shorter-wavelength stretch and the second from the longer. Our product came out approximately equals 458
